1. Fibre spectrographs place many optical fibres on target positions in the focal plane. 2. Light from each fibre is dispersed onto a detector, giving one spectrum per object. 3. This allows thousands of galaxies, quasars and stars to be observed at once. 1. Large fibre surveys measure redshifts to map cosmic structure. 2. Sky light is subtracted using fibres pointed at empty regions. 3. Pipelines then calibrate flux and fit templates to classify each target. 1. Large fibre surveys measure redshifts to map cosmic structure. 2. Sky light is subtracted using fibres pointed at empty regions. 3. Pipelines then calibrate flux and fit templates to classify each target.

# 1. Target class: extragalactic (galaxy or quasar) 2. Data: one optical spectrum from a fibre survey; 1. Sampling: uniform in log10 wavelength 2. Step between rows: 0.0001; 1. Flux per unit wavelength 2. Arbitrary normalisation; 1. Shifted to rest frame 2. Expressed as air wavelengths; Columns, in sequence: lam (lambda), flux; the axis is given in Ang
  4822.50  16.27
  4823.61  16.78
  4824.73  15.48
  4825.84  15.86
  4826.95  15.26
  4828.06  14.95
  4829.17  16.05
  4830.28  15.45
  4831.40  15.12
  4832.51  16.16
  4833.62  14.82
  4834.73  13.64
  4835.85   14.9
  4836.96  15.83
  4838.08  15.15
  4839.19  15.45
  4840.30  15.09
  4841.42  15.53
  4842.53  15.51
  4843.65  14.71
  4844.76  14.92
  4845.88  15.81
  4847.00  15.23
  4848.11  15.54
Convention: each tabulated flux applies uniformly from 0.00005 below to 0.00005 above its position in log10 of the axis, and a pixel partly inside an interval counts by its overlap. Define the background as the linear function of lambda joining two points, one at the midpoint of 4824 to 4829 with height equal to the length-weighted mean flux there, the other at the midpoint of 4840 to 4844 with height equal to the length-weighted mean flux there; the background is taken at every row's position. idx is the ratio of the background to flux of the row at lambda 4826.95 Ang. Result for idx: 1.01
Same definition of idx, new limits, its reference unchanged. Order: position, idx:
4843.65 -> 1.03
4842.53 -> 0.98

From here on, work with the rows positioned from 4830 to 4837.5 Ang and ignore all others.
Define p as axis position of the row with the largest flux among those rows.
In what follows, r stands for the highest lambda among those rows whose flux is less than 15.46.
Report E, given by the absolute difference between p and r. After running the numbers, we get 3.3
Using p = 4832.51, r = 4835.85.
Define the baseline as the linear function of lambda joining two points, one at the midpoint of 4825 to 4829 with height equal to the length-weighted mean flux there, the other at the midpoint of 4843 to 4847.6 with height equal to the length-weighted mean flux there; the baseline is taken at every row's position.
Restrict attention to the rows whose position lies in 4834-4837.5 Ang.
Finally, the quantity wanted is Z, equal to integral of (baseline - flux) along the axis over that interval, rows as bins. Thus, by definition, 1.9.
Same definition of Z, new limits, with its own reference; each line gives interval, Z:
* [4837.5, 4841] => 0.1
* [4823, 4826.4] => -1.9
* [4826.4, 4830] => 0.0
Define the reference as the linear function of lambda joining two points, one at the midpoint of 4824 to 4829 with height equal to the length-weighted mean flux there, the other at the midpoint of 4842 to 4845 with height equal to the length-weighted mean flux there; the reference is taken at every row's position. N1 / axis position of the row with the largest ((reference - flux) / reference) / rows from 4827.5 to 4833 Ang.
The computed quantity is 4828.06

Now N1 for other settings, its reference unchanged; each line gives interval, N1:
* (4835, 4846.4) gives 4843.65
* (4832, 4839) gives 4834.73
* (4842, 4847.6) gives 4843.65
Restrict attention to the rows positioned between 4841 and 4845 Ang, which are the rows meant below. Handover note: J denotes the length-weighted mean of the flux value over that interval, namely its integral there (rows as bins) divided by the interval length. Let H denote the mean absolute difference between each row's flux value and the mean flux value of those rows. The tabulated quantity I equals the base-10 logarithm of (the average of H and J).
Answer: 0.891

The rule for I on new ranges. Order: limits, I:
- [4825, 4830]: 0.902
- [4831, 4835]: 0.896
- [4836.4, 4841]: 0.893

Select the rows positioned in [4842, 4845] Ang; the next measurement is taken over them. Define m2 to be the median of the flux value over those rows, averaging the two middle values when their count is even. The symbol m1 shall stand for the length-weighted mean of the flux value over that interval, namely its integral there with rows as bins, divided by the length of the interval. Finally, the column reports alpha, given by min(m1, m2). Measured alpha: 14.9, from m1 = 15.1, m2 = 14.9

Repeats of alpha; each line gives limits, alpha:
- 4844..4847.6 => 15.2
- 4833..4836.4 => 14.5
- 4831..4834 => 15.1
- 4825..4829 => 15.3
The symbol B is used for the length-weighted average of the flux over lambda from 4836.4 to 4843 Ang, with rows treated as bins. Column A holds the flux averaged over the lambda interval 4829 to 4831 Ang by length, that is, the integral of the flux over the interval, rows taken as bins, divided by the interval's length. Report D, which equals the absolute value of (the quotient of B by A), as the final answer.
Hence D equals 0.99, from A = 15.6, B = 15.4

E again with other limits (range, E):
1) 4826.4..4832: 2.2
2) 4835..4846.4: 7.8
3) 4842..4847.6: 1.1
